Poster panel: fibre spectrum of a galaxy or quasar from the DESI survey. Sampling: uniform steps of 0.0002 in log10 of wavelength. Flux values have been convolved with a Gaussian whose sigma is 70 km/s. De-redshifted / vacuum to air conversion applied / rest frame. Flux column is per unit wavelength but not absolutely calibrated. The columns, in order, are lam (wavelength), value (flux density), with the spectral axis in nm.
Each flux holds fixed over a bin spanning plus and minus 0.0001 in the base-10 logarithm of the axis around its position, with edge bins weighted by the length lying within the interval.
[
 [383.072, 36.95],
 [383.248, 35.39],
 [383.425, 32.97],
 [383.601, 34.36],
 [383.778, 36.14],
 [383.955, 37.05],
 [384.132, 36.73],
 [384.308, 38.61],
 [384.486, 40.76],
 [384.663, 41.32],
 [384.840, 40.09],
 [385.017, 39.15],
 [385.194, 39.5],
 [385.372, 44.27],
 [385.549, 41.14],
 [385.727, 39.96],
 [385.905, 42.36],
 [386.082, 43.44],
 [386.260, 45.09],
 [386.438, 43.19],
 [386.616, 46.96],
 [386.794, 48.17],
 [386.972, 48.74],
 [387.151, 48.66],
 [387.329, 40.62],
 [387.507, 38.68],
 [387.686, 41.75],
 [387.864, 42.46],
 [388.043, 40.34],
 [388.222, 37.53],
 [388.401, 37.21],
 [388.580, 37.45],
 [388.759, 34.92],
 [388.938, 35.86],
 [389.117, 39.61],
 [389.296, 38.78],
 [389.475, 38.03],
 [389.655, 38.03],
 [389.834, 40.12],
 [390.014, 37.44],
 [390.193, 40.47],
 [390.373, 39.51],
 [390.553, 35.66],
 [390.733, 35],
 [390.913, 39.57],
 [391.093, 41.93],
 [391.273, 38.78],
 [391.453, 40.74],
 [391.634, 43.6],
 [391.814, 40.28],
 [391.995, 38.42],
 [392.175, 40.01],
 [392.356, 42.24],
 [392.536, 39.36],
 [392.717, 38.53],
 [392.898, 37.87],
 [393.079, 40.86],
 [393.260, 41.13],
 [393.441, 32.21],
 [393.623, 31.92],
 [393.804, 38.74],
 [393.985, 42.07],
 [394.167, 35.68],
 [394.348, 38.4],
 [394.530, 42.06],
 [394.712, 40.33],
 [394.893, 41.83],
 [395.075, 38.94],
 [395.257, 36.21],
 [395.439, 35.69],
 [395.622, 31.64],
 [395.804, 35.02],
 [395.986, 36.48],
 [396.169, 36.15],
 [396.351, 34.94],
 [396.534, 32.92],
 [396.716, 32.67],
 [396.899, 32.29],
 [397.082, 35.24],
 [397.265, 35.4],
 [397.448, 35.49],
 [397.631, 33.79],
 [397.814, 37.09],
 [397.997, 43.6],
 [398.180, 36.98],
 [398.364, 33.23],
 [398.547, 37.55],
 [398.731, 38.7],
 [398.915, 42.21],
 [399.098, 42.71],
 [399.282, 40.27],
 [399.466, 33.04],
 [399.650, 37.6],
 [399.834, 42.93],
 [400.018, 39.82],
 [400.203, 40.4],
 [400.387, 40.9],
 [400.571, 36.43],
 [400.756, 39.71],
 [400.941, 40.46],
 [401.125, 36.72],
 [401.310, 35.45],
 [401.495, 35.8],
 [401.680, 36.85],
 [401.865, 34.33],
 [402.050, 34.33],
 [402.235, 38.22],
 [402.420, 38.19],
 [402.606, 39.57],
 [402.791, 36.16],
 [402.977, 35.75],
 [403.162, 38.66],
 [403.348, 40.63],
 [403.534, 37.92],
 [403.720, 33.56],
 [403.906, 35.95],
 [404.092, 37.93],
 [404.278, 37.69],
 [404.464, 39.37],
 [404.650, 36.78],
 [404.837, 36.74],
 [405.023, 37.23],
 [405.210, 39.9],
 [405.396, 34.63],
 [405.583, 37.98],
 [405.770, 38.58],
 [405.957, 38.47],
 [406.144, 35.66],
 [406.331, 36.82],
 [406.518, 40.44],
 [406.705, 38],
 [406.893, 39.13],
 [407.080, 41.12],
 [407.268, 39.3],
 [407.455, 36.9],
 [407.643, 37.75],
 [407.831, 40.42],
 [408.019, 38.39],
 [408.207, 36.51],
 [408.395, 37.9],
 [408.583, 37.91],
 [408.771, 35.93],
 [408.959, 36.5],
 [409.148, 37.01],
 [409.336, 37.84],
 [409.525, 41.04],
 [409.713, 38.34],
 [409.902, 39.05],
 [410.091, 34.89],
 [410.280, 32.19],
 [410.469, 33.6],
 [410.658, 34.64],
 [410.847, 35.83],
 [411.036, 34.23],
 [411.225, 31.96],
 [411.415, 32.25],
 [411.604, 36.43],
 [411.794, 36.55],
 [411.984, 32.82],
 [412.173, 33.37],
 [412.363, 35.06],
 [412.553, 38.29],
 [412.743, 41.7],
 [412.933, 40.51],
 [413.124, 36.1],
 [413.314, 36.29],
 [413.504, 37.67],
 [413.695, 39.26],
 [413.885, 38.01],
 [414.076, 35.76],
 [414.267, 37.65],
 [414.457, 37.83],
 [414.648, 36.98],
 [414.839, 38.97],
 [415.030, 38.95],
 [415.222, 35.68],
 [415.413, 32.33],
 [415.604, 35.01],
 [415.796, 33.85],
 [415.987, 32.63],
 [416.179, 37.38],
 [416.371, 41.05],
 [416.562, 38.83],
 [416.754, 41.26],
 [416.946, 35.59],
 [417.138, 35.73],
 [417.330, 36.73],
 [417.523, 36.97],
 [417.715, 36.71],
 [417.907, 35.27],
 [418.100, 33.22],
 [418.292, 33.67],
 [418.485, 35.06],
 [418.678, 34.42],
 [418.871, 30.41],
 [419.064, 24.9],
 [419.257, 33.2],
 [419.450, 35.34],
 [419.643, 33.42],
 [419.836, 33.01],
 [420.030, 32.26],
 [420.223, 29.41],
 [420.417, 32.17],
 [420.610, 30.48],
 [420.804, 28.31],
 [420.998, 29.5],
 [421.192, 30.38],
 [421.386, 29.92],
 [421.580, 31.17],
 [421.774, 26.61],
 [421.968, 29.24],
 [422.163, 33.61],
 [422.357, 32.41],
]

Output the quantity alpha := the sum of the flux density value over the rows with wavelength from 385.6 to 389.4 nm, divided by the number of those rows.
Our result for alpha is 41.5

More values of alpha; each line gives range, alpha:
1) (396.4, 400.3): 37.3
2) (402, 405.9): 37.4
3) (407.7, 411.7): 36.3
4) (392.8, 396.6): 37.2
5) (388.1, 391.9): 38.6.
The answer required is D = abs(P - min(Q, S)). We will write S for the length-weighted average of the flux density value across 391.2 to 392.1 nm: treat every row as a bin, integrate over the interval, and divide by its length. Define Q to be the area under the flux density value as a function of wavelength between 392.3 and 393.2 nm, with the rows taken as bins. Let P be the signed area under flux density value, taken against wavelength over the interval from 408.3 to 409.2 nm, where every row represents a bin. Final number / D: 2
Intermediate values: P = 33.3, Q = 36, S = 40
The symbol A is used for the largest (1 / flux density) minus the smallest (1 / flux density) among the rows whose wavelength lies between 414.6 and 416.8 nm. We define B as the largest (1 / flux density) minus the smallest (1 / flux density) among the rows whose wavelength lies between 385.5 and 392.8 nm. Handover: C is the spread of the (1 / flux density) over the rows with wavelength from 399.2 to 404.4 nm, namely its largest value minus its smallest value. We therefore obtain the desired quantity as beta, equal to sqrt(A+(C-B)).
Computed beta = 0.07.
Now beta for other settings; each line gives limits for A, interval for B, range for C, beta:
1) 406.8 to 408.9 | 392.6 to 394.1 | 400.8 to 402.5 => 0.02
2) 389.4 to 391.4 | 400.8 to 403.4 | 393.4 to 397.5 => 0.09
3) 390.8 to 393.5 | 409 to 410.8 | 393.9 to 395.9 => 0.10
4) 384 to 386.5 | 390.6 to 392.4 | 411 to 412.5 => 0.06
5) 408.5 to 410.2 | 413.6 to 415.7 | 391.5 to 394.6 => 0.09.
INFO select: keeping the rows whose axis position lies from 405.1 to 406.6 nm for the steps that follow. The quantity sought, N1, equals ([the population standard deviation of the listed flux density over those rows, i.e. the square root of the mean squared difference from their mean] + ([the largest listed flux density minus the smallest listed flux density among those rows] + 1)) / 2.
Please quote 4.3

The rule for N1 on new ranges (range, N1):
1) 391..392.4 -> 3.9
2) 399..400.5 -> 6.9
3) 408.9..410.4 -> 6.2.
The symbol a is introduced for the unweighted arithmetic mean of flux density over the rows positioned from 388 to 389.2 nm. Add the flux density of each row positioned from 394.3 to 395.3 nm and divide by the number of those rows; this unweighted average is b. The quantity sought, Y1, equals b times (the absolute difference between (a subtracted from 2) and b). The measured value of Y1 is 2980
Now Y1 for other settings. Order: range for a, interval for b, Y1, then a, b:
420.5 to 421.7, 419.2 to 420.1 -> 2054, 30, 33.4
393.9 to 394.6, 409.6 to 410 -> 2950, 40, 38.7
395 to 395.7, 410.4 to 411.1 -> 2358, 36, 34.6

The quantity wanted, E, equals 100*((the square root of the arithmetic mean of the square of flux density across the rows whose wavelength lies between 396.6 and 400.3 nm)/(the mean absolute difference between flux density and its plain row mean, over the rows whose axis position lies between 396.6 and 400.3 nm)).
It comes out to 1245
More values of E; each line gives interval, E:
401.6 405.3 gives 2456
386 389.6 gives 1152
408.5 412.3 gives 1731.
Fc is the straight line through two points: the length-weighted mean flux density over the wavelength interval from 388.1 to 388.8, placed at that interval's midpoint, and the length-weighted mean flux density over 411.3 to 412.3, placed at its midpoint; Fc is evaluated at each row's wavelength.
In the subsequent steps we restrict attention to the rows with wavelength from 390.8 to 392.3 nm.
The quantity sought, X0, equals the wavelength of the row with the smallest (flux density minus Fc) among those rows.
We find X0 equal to 391.995 nm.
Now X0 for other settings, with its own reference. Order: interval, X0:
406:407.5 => 406.144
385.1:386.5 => 385.194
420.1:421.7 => 420.804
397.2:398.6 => 398.364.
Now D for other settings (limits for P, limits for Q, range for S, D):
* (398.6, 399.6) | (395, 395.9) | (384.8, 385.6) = 7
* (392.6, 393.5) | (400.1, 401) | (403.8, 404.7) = 1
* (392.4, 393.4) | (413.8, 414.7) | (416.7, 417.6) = 6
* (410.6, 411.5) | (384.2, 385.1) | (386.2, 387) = 6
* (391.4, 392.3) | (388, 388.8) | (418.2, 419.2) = 7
